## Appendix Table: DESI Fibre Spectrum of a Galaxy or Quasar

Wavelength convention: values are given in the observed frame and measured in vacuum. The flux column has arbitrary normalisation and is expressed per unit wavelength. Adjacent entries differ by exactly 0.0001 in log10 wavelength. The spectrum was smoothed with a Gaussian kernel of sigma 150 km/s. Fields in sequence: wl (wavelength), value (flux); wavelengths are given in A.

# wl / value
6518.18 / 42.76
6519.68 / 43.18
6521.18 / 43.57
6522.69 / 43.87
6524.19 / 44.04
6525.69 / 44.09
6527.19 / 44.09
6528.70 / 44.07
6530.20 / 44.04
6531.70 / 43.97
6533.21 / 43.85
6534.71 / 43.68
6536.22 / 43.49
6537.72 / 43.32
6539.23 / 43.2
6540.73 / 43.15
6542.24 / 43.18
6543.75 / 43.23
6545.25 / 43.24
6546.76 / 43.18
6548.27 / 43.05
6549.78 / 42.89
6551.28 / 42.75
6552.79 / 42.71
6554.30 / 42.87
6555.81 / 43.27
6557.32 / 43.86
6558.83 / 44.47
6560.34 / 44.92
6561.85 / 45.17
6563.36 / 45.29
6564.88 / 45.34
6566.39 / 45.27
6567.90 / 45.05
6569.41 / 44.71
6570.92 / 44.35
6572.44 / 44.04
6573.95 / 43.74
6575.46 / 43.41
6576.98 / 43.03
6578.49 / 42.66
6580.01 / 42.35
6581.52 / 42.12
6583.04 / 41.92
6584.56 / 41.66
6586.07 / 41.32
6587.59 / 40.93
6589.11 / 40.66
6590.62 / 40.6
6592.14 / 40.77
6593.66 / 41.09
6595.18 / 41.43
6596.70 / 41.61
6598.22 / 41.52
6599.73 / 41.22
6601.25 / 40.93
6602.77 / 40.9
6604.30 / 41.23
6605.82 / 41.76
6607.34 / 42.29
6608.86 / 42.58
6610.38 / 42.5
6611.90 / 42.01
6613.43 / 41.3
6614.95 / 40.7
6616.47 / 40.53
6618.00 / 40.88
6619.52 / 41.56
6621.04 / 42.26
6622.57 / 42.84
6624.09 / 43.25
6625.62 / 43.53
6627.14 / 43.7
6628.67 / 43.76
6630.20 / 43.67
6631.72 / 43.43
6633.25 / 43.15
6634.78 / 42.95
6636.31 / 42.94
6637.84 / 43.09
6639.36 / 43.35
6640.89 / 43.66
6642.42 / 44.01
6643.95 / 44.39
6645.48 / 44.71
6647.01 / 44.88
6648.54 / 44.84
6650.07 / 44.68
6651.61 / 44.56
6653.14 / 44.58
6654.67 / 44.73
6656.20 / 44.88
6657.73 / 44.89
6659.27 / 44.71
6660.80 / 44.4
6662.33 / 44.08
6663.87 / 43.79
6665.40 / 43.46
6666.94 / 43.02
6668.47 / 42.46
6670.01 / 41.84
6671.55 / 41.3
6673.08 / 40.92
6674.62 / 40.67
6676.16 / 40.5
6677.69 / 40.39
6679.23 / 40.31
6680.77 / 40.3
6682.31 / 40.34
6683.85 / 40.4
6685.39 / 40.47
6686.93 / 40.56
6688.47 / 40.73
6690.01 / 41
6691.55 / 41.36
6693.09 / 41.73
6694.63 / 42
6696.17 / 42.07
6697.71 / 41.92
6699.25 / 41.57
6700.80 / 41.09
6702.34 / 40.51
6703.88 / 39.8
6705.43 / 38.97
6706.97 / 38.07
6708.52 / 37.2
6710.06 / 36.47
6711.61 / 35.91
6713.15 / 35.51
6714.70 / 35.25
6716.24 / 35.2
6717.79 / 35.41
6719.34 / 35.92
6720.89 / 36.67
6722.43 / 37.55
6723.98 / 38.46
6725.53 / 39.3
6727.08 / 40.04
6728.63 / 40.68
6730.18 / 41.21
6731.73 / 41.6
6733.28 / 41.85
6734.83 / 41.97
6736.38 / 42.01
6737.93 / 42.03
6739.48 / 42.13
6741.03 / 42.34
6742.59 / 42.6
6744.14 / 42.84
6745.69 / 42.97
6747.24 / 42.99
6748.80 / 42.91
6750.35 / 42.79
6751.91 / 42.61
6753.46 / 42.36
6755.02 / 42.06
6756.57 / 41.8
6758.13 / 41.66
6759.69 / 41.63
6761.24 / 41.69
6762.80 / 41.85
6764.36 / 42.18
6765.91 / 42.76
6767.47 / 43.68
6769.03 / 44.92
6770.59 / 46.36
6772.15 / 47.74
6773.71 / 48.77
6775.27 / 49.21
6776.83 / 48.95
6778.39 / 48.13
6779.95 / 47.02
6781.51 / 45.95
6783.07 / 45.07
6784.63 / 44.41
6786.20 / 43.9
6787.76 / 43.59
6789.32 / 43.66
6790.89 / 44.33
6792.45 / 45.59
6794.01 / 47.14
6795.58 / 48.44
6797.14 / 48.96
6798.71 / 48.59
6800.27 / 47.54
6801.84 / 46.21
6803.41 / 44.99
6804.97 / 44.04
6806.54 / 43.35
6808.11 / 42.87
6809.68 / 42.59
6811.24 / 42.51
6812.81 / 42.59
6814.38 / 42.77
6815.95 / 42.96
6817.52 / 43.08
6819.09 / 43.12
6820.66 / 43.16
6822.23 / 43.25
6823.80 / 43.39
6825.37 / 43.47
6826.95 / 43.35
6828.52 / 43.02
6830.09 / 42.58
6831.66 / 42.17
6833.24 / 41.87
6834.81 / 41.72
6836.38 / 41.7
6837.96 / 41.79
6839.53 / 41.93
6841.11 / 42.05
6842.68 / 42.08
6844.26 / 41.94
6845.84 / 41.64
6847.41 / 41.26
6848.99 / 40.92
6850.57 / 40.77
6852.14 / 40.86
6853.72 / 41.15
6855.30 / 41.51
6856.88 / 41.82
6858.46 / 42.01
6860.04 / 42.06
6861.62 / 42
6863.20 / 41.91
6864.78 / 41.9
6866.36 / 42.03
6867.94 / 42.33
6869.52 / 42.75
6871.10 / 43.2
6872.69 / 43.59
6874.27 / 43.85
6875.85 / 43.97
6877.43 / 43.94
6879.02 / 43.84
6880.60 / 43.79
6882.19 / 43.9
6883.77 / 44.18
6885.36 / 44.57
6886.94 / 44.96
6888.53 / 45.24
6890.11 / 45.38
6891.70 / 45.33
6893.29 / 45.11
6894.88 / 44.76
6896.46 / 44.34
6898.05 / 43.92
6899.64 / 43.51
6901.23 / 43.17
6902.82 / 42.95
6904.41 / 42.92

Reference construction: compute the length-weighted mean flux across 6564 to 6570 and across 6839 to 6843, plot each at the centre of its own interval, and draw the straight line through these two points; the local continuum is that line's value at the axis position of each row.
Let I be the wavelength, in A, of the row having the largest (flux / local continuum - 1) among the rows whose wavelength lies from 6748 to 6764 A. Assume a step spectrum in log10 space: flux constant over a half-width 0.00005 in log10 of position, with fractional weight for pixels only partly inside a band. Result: 6748.80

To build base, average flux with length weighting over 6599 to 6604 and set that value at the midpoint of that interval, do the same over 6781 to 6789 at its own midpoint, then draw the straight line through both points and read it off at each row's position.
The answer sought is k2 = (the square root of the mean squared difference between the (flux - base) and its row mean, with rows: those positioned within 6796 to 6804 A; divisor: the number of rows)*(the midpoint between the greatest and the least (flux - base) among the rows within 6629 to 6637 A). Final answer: 2.6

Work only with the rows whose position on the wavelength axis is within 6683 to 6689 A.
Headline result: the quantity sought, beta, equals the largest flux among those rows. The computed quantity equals 40.73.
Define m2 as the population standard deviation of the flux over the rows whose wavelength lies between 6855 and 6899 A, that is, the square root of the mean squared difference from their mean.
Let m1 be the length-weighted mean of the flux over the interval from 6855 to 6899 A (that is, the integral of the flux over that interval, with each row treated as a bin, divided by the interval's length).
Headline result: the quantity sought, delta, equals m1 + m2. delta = 44.8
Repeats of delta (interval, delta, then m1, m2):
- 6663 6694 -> 42.4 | 41.3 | 1.1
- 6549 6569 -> 45.2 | 44.2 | 1.1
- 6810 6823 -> 43.2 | 42.9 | 0.3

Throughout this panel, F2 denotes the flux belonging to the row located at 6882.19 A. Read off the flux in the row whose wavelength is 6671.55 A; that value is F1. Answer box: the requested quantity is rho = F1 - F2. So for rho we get -2.6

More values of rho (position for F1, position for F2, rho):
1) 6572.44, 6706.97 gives 6.0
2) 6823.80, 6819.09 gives 0.3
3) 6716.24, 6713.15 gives -0.3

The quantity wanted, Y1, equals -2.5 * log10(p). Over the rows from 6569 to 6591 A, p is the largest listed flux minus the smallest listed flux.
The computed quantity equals -1.5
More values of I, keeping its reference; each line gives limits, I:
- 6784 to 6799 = 6797.14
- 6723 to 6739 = 6737.93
